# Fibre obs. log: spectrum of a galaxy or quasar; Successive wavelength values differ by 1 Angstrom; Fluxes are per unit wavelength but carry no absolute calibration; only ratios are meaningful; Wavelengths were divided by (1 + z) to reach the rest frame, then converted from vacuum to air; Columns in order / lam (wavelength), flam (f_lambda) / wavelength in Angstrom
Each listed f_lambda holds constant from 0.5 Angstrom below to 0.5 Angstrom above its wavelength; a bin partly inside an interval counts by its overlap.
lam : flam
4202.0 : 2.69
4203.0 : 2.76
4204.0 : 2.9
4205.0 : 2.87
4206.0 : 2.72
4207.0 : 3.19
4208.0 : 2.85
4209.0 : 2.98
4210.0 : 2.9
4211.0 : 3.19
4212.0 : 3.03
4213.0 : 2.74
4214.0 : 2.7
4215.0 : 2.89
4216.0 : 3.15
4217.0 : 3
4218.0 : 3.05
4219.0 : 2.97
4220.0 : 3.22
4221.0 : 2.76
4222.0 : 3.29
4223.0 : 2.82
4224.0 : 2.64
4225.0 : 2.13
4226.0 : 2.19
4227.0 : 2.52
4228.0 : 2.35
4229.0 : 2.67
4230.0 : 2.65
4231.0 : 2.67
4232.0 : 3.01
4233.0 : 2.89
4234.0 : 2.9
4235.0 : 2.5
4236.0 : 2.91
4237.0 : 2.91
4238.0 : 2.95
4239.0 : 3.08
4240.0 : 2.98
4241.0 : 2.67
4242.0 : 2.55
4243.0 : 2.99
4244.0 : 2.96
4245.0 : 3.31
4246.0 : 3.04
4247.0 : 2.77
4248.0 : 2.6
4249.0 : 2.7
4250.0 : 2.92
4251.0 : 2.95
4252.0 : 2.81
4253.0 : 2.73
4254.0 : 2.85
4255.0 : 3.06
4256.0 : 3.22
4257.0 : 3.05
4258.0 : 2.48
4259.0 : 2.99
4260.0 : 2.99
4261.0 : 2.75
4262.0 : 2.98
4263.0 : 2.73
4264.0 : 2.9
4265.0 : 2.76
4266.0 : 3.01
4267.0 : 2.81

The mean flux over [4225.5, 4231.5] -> 2.51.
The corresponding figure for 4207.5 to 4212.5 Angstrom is 2.99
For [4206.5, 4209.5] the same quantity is 3.01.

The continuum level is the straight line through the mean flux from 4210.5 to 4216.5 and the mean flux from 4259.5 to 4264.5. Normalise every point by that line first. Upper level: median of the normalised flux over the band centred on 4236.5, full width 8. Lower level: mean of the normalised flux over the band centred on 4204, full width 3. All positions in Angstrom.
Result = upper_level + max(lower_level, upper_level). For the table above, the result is 2.00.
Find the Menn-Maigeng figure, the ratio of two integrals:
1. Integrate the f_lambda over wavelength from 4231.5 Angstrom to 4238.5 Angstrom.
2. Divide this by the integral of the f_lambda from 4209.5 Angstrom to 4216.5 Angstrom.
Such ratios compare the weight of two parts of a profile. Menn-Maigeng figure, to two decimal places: 0.97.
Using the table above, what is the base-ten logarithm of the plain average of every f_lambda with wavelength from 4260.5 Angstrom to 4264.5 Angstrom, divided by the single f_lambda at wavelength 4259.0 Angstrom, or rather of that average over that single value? -0.02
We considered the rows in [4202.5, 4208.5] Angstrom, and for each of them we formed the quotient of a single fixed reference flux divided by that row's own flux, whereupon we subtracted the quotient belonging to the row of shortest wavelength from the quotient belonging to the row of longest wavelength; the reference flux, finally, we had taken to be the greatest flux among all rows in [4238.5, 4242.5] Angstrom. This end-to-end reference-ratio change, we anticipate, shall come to -0.04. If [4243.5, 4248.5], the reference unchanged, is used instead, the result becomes 0.14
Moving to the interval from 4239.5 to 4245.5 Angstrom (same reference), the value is -0.10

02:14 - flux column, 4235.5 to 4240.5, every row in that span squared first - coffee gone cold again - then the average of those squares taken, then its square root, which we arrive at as 2.97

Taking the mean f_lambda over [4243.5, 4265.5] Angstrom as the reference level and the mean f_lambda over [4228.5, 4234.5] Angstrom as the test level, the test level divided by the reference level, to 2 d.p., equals 0.97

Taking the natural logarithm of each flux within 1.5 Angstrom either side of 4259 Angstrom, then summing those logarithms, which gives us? 3.10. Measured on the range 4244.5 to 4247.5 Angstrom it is 3.33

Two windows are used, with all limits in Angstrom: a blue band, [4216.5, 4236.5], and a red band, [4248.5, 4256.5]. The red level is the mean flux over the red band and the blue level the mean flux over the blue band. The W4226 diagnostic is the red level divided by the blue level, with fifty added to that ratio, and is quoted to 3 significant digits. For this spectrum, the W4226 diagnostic 51.1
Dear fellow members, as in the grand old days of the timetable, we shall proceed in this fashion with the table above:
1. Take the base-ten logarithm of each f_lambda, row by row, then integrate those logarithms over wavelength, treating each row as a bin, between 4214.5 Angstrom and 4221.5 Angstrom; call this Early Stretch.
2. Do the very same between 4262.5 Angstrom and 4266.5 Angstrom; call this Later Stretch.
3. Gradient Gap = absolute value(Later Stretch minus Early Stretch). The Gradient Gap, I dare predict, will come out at 1.5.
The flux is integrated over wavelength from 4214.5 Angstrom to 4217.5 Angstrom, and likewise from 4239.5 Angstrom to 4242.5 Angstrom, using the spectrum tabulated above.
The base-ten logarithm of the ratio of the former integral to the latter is 0.042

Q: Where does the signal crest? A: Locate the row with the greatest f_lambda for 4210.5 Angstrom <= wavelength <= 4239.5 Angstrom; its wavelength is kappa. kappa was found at 4222.0 Angstrom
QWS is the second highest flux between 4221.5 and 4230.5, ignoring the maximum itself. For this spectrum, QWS 2.82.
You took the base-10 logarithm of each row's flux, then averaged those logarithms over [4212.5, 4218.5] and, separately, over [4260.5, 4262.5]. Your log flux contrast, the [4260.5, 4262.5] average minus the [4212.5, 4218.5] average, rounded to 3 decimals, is -0.008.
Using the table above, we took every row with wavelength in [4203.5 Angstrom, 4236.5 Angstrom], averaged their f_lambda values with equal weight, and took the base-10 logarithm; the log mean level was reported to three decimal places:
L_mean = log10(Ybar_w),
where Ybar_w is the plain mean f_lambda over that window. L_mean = 0.451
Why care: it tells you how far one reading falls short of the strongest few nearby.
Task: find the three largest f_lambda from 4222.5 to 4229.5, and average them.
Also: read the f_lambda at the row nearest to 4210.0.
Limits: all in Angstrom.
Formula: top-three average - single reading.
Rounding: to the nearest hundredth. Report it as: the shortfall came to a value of -0.19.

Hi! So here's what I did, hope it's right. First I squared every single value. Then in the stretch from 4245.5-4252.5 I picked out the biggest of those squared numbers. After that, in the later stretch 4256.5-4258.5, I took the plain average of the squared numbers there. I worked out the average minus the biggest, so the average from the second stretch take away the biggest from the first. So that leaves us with -1.5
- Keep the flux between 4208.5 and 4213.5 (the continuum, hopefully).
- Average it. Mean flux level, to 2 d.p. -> 2.97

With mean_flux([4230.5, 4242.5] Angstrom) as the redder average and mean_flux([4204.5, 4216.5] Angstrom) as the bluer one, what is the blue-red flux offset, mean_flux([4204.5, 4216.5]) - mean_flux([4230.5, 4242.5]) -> 0.10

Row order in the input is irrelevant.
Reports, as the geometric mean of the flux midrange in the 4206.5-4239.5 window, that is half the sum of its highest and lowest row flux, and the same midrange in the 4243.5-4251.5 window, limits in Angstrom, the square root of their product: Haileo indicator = 2.83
